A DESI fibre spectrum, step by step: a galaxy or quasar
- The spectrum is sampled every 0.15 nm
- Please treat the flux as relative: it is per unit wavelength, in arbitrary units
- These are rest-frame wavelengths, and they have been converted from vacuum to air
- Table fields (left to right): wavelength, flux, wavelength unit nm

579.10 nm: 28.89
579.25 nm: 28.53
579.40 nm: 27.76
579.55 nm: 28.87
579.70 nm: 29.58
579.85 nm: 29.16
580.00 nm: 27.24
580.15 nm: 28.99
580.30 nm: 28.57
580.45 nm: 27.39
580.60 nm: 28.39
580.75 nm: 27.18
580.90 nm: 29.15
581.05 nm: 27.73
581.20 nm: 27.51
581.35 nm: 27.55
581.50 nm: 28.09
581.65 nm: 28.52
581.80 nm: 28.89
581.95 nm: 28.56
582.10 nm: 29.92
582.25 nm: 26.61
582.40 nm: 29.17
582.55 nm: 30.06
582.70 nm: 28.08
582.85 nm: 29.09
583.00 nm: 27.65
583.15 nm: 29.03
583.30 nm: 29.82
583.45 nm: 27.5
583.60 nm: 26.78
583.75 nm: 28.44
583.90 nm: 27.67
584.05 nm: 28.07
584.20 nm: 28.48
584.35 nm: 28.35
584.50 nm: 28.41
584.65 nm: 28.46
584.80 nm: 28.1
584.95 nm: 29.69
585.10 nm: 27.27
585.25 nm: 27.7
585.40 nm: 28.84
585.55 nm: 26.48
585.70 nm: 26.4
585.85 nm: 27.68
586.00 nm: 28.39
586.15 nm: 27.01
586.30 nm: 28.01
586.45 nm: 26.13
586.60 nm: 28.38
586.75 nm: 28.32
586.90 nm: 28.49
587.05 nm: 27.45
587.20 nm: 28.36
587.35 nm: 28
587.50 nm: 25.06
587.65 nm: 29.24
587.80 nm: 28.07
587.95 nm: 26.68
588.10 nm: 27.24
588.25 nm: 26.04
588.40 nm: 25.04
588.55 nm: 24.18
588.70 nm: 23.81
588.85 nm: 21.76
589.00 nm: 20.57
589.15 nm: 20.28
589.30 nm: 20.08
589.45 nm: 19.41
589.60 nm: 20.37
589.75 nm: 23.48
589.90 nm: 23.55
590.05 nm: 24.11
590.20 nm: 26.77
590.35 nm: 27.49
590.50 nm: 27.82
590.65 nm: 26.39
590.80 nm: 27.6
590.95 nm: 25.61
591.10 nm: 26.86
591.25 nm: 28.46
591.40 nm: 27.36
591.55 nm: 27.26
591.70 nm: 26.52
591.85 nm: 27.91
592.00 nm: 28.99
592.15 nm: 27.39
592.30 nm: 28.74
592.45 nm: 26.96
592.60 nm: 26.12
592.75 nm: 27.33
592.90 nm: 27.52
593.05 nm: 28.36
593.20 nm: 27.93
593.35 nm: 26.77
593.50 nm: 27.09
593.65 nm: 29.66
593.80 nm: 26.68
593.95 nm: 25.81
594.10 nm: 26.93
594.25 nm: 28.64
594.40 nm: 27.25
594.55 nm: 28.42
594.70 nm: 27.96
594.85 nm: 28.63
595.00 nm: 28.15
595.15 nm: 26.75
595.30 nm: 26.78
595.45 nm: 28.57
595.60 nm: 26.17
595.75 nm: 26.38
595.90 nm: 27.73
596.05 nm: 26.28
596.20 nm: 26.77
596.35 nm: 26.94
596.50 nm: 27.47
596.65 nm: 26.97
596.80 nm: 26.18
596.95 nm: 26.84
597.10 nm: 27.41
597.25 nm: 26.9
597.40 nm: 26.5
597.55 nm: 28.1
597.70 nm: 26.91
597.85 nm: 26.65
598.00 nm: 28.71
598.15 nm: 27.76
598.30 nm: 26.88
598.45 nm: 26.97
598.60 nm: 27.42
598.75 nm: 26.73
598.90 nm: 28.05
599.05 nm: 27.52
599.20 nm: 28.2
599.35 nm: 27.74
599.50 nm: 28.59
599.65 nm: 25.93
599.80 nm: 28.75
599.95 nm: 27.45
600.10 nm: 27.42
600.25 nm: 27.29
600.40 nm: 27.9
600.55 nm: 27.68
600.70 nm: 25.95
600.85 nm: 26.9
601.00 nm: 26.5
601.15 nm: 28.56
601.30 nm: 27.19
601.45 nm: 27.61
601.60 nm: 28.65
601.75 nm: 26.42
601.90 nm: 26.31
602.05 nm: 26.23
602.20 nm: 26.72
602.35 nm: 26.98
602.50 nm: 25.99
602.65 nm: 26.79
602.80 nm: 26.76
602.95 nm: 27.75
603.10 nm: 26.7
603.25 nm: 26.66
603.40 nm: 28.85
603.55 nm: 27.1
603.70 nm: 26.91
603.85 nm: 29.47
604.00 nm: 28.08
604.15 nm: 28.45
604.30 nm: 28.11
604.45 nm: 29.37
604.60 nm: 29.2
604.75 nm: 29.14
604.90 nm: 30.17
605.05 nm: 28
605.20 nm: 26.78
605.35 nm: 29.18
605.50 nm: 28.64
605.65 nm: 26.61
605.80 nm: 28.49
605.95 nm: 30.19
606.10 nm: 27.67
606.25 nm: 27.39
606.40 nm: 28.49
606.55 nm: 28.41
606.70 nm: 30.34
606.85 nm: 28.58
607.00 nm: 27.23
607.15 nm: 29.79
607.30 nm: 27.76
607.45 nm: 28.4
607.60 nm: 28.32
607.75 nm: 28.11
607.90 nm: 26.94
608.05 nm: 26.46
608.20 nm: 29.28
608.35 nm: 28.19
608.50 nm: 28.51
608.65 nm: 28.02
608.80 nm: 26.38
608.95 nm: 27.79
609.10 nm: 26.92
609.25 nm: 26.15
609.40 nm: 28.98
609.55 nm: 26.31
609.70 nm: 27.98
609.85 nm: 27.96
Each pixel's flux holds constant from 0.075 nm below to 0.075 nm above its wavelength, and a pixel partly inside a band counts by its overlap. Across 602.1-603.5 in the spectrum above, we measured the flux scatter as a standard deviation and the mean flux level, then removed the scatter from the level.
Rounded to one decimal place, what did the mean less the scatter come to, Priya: 26.2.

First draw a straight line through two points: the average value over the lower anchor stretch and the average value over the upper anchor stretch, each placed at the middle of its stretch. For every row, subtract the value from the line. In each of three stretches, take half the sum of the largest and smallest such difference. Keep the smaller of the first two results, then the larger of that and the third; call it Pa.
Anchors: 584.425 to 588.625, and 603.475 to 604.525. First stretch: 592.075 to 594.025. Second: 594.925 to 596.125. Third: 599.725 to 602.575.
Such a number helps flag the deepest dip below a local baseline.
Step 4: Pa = 0.721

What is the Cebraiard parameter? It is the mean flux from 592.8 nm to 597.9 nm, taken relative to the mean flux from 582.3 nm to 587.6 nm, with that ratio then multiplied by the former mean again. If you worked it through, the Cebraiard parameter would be 26.6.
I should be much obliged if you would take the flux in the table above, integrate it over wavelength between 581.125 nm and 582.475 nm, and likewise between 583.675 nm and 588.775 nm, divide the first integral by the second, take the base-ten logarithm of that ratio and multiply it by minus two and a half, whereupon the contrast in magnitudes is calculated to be 1.4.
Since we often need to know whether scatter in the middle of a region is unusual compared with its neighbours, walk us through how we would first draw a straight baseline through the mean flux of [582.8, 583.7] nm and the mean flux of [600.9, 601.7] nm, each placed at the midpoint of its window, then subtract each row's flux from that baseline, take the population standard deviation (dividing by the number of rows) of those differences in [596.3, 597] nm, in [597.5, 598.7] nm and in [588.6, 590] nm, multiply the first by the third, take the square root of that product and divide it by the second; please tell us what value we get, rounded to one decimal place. 1.2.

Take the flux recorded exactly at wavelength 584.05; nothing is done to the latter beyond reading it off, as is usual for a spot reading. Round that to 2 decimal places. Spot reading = 28.07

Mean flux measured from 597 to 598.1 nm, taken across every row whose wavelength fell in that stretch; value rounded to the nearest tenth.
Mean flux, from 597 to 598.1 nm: 27.3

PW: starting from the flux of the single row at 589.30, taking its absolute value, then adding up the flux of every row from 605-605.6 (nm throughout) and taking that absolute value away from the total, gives 92.5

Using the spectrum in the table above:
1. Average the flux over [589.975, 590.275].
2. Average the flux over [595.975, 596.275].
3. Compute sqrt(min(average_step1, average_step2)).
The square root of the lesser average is 5.04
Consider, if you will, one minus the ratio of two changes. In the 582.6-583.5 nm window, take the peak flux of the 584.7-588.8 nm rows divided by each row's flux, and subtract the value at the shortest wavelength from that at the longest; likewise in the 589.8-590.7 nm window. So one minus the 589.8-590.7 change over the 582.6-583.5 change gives 7.1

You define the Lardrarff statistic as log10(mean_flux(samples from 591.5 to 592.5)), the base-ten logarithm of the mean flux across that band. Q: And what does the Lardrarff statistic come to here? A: 1.44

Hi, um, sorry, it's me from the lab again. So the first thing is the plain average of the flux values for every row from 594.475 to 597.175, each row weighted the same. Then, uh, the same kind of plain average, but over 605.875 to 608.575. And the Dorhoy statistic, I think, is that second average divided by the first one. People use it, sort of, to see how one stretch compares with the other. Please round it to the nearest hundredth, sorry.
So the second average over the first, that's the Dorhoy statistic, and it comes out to 1.04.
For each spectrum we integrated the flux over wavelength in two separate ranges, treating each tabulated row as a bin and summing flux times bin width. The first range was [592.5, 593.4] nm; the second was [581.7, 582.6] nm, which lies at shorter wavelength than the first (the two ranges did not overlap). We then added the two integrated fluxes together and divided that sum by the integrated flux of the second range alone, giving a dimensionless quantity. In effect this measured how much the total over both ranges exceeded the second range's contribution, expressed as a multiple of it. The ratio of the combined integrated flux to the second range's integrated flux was 1.95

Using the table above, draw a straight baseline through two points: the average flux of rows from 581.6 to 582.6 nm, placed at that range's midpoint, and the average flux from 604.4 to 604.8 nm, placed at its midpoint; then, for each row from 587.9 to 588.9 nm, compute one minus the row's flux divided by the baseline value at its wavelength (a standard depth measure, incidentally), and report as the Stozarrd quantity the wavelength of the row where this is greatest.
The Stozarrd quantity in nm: 588.85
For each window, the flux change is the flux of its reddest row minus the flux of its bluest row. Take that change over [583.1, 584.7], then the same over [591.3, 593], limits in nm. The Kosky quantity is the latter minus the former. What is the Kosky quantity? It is 0.7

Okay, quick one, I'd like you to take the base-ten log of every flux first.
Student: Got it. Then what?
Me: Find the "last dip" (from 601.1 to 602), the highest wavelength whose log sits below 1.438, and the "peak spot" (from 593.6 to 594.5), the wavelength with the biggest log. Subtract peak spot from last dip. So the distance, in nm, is 8.25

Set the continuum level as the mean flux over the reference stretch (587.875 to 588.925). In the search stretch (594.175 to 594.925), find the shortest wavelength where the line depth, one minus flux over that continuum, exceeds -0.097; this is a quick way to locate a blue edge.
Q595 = 594.40 nm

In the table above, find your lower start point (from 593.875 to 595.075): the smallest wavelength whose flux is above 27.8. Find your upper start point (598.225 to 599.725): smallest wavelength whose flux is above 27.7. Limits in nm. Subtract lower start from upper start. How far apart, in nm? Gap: 4.65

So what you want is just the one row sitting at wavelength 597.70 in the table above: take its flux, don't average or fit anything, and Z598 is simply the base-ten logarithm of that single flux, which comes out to 1.43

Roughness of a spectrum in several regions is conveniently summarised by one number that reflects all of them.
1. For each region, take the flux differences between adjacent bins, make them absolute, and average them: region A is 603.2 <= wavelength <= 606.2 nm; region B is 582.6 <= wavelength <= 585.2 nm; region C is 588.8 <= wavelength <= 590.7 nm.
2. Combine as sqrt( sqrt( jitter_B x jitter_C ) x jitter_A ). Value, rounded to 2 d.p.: 1.16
